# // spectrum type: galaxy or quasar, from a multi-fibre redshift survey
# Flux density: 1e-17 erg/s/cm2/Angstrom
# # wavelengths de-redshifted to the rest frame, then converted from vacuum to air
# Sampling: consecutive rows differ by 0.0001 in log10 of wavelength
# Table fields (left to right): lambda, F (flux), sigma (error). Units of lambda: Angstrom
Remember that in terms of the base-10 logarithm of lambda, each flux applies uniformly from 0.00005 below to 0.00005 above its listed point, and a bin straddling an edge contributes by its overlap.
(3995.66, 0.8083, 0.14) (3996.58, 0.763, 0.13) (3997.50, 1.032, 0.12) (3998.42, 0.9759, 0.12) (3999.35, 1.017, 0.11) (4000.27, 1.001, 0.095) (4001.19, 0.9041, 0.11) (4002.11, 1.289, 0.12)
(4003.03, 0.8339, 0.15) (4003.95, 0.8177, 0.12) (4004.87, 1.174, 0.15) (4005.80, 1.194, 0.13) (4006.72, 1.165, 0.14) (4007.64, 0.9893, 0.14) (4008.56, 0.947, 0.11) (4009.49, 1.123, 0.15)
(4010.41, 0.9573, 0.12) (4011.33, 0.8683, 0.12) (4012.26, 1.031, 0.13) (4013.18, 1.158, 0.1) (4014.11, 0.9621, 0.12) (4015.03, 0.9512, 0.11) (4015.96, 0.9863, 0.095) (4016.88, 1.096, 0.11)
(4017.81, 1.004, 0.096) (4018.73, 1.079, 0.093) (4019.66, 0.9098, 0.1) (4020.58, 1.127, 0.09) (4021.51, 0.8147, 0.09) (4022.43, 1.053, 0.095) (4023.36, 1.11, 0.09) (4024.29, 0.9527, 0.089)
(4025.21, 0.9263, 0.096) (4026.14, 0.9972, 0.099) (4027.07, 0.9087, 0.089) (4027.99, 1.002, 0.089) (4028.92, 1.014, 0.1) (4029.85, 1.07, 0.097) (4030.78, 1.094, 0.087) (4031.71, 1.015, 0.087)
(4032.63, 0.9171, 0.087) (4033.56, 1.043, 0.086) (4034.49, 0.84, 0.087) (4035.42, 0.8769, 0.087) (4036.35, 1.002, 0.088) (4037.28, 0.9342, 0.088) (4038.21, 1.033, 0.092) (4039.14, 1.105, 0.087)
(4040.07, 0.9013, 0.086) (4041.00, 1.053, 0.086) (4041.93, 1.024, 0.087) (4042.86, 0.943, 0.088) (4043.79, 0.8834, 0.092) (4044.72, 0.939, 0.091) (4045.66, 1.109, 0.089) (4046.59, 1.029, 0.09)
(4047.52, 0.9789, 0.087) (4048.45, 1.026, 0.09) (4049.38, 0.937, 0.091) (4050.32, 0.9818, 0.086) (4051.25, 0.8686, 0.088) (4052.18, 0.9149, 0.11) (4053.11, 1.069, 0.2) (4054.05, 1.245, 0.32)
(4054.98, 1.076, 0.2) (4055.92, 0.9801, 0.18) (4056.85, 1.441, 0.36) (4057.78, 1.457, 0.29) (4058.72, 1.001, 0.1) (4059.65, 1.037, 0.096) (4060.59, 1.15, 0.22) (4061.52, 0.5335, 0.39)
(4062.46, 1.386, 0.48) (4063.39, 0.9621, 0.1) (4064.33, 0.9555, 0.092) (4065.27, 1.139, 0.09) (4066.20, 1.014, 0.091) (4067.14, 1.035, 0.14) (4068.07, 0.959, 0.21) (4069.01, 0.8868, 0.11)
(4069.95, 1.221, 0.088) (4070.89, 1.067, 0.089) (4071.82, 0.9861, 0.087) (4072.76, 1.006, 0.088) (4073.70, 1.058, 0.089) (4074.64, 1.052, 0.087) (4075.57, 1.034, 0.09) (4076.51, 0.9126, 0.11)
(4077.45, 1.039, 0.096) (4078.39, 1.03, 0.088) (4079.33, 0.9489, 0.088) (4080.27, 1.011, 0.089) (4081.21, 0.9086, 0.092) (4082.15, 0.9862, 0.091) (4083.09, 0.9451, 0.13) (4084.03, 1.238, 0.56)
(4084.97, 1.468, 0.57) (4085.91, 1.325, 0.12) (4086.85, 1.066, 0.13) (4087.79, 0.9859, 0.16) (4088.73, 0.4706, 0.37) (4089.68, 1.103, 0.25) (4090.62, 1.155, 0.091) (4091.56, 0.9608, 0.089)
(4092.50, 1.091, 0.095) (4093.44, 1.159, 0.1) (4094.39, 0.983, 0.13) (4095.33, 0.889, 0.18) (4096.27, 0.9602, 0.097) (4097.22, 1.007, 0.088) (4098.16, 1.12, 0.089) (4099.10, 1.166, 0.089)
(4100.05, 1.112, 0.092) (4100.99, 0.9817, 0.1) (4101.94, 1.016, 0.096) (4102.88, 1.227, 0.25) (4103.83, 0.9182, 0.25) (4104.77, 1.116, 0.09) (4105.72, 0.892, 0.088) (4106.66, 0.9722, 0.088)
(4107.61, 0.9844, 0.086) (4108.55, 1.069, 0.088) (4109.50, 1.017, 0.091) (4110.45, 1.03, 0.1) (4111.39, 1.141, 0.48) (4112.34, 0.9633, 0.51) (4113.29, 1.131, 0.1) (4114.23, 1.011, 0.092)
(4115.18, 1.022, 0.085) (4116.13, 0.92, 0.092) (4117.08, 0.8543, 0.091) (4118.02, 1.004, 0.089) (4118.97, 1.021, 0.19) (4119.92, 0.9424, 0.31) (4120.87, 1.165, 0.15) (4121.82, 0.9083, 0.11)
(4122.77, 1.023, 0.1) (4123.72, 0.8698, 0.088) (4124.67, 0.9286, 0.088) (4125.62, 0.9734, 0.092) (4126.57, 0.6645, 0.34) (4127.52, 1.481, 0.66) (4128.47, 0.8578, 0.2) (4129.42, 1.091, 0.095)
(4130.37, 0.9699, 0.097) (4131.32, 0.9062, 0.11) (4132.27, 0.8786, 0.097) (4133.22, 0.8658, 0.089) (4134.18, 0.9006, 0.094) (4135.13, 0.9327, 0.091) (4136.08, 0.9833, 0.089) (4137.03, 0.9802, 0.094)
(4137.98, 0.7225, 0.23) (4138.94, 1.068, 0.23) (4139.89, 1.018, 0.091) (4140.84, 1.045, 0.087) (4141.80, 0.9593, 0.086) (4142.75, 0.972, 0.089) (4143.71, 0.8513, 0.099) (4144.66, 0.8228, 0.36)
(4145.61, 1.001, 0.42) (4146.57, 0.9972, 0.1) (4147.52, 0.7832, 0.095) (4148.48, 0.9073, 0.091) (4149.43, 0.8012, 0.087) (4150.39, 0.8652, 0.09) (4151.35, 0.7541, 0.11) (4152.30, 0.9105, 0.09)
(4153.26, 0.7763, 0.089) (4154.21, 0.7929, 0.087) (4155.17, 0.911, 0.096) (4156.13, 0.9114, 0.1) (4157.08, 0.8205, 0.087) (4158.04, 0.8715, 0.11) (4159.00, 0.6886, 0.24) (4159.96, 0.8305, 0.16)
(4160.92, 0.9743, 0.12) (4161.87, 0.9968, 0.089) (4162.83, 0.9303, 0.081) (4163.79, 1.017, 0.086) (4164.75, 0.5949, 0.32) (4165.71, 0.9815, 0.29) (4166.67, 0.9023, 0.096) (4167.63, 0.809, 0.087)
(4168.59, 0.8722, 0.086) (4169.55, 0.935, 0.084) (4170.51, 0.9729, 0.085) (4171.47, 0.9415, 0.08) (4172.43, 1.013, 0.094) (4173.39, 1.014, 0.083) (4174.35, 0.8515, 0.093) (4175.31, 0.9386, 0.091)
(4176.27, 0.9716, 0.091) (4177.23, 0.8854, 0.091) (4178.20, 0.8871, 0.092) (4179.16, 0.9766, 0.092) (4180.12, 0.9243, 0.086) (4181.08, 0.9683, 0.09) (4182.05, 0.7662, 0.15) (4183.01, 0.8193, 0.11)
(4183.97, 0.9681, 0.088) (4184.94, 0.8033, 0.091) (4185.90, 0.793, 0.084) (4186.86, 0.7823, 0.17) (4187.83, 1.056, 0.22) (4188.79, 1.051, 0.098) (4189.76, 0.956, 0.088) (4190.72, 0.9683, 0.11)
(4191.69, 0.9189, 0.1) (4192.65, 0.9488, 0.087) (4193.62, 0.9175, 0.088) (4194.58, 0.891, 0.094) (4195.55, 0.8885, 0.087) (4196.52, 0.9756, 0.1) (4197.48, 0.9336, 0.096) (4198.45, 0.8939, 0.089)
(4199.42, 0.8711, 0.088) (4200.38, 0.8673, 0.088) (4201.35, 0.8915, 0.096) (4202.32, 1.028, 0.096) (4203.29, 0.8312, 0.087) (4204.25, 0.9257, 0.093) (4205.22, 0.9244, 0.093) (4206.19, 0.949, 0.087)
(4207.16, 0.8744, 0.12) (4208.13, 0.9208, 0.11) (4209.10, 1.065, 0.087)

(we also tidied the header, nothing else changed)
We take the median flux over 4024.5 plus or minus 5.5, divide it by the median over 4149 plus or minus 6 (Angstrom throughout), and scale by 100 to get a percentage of 119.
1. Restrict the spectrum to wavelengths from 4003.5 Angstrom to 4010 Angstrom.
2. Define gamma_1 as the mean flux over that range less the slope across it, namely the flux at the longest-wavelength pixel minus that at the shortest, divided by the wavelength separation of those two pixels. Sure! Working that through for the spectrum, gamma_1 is 1.00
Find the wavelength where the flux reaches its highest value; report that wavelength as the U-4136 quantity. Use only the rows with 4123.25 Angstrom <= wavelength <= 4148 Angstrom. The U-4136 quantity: 4127.52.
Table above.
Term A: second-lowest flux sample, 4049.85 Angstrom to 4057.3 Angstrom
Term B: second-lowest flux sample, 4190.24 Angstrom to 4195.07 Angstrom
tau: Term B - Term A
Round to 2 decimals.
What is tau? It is 0.00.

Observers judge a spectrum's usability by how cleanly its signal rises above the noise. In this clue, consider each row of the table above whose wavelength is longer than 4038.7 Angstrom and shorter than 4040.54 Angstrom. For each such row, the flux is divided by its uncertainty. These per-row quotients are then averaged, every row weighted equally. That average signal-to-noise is 12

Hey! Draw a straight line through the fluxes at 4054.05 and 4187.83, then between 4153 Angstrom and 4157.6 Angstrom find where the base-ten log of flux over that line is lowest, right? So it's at 4153.26 Angstrom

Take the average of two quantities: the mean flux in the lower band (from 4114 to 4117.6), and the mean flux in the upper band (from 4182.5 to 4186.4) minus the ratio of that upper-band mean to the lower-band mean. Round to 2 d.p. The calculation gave 0.45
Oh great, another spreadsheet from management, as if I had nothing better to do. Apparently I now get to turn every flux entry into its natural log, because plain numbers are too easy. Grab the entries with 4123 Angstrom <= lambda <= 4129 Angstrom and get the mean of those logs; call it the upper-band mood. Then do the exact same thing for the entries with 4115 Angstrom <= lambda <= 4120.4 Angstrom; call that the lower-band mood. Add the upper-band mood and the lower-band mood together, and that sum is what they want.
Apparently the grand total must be -0.11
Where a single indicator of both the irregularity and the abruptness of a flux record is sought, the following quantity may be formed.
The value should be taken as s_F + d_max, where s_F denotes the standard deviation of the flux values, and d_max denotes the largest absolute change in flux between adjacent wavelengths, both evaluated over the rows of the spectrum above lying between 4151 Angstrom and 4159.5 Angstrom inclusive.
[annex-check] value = 0.26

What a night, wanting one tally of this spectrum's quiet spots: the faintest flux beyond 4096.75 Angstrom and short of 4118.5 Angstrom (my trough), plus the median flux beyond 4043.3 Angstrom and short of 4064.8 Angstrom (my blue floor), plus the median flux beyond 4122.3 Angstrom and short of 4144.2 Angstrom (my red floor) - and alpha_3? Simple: 2.8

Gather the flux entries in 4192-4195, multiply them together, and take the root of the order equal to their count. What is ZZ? 0.92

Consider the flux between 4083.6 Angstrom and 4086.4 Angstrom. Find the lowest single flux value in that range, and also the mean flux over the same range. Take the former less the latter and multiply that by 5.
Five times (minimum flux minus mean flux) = -0.53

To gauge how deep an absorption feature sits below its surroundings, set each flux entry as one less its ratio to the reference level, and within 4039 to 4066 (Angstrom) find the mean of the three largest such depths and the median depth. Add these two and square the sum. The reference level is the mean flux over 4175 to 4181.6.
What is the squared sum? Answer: 0.008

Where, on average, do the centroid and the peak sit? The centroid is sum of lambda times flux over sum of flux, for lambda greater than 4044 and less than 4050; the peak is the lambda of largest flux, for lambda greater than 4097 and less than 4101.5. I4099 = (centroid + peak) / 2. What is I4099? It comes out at 4073.1 Angstrom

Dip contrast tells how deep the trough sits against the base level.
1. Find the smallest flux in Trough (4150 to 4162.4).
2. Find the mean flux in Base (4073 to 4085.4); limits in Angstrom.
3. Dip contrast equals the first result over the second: 0.66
